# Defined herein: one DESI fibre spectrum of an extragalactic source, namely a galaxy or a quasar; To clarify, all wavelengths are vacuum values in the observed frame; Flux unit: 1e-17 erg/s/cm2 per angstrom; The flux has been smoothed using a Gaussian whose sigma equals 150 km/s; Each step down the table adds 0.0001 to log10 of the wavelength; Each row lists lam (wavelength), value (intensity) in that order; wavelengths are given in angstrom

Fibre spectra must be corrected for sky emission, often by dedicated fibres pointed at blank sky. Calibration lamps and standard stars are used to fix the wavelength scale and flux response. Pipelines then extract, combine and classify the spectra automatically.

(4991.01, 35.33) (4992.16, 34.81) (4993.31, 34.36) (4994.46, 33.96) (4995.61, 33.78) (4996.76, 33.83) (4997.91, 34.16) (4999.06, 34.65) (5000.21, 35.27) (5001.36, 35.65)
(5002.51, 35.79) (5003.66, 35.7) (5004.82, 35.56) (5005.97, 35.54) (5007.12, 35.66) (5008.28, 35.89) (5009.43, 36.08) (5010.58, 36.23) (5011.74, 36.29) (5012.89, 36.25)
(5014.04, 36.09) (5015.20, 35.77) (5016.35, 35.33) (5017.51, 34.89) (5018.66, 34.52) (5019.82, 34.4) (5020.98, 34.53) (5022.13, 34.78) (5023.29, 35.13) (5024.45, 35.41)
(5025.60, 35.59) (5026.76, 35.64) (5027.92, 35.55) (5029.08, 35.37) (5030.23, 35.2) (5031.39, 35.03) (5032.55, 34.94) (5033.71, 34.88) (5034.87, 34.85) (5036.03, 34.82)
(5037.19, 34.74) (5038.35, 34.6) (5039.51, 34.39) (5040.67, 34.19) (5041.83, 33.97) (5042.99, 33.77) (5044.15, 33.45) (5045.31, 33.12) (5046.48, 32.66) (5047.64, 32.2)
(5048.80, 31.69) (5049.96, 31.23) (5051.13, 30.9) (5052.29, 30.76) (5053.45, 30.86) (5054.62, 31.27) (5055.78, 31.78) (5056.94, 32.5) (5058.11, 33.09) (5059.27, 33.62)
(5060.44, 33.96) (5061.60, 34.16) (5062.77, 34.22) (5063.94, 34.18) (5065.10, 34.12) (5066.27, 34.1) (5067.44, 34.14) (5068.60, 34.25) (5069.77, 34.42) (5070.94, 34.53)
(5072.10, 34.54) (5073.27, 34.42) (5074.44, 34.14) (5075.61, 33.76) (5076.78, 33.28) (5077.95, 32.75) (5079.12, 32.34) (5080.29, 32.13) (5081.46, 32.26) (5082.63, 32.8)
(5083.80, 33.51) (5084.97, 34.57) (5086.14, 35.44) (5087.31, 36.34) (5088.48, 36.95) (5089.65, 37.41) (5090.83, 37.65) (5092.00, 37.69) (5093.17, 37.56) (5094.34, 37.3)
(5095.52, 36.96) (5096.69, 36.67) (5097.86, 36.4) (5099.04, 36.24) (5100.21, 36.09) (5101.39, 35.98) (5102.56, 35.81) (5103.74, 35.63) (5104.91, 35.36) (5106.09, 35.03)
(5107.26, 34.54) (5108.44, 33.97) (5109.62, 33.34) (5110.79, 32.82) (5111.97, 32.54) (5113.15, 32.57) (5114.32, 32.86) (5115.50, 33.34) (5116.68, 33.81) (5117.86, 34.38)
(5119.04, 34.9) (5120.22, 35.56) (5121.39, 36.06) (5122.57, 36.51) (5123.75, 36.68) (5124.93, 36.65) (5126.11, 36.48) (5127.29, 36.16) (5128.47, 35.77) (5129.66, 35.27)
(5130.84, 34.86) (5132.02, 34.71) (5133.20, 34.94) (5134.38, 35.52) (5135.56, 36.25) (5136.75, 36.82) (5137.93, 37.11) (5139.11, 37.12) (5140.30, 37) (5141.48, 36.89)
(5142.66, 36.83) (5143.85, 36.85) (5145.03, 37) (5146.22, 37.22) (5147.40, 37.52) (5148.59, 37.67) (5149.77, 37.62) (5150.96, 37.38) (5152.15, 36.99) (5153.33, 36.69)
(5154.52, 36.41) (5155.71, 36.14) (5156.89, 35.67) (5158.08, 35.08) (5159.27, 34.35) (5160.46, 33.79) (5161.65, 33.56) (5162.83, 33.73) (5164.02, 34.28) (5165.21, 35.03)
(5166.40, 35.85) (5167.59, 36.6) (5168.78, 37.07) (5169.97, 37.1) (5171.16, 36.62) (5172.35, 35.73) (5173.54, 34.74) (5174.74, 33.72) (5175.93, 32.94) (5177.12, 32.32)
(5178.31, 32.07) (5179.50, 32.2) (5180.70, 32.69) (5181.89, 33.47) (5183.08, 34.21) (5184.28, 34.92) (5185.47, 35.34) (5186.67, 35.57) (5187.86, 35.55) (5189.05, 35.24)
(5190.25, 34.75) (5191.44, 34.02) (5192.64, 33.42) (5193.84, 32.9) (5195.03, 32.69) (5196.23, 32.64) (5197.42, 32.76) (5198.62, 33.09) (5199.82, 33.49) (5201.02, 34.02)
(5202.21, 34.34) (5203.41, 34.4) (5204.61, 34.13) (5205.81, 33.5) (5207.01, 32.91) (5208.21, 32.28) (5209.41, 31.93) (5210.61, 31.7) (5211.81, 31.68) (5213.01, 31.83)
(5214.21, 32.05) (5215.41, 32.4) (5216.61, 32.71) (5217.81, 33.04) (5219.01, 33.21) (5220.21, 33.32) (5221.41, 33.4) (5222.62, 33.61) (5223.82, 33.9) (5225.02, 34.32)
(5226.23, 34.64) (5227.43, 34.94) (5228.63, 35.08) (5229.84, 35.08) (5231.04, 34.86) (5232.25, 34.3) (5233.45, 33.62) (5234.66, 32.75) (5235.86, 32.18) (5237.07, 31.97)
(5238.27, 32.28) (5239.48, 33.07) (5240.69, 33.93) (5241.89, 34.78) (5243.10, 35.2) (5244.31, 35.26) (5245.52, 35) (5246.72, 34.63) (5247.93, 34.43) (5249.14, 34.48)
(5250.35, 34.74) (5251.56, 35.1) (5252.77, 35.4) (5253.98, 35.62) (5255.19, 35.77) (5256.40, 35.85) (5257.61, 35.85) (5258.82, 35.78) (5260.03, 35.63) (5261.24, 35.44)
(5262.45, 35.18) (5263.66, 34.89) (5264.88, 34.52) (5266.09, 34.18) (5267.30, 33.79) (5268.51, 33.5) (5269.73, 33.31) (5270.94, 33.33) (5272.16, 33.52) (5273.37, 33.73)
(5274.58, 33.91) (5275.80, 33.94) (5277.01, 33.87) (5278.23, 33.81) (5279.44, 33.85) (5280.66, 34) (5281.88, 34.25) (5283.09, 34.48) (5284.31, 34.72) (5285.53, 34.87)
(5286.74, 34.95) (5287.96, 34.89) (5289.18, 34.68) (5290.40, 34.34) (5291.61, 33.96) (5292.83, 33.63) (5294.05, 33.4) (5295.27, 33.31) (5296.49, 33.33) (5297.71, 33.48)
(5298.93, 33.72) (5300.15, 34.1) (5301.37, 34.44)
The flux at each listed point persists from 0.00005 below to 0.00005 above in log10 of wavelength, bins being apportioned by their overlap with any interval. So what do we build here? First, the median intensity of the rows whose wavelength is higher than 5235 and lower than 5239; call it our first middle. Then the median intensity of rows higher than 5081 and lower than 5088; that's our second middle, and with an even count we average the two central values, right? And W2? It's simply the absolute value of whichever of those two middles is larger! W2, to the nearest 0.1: 34.0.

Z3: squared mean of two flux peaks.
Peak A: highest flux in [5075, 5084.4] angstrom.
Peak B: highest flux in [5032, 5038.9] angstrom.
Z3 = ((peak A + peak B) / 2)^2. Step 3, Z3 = 1180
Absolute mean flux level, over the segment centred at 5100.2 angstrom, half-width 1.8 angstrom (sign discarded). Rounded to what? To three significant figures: 36.1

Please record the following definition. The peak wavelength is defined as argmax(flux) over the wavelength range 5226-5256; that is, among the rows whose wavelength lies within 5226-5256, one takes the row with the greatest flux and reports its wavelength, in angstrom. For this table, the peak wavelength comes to 5255.19 angstrom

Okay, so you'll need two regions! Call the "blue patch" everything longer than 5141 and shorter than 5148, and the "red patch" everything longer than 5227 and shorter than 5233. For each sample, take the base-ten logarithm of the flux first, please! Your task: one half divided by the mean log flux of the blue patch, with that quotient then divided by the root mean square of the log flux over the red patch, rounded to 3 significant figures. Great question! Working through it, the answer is 0.207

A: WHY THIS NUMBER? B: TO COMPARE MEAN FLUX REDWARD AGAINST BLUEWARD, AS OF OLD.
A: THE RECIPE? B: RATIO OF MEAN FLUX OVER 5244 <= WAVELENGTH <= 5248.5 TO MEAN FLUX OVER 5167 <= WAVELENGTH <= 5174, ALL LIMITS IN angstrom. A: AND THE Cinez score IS 0.96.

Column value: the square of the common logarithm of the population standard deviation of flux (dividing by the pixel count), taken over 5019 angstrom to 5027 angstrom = 0.11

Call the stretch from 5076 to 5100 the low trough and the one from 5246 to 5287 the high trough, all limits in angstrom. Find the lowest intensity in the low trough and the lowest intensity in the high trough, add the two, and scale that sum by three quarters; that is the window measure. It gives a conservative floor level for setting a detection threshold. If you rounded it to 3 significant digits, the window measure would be 49.1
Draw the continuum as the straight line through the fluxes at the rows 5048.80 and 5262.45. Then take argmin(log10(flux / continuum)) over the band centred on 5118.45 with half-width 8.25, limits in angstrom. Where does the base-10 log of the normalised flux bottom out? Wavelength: 5111.97 angstrom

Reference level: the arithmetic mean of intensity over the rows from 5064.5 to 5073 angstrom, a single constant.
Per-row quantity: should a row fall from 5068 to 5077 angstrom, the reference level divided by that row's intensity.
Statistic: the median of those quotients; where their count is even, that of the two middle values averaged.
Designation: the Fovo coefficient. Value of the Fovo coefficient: 1.00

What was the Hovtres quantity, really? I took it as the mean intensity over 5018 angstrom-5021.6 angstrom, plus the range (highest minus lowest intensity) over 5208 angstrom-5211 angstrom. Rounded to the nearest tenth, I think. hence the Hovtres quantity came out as 35.1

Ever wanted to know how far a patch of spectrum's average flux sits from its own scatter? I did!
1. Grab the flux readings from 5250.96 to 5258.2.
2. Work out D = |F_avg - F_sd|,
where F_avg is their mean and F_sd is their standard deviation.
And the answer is 35.3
